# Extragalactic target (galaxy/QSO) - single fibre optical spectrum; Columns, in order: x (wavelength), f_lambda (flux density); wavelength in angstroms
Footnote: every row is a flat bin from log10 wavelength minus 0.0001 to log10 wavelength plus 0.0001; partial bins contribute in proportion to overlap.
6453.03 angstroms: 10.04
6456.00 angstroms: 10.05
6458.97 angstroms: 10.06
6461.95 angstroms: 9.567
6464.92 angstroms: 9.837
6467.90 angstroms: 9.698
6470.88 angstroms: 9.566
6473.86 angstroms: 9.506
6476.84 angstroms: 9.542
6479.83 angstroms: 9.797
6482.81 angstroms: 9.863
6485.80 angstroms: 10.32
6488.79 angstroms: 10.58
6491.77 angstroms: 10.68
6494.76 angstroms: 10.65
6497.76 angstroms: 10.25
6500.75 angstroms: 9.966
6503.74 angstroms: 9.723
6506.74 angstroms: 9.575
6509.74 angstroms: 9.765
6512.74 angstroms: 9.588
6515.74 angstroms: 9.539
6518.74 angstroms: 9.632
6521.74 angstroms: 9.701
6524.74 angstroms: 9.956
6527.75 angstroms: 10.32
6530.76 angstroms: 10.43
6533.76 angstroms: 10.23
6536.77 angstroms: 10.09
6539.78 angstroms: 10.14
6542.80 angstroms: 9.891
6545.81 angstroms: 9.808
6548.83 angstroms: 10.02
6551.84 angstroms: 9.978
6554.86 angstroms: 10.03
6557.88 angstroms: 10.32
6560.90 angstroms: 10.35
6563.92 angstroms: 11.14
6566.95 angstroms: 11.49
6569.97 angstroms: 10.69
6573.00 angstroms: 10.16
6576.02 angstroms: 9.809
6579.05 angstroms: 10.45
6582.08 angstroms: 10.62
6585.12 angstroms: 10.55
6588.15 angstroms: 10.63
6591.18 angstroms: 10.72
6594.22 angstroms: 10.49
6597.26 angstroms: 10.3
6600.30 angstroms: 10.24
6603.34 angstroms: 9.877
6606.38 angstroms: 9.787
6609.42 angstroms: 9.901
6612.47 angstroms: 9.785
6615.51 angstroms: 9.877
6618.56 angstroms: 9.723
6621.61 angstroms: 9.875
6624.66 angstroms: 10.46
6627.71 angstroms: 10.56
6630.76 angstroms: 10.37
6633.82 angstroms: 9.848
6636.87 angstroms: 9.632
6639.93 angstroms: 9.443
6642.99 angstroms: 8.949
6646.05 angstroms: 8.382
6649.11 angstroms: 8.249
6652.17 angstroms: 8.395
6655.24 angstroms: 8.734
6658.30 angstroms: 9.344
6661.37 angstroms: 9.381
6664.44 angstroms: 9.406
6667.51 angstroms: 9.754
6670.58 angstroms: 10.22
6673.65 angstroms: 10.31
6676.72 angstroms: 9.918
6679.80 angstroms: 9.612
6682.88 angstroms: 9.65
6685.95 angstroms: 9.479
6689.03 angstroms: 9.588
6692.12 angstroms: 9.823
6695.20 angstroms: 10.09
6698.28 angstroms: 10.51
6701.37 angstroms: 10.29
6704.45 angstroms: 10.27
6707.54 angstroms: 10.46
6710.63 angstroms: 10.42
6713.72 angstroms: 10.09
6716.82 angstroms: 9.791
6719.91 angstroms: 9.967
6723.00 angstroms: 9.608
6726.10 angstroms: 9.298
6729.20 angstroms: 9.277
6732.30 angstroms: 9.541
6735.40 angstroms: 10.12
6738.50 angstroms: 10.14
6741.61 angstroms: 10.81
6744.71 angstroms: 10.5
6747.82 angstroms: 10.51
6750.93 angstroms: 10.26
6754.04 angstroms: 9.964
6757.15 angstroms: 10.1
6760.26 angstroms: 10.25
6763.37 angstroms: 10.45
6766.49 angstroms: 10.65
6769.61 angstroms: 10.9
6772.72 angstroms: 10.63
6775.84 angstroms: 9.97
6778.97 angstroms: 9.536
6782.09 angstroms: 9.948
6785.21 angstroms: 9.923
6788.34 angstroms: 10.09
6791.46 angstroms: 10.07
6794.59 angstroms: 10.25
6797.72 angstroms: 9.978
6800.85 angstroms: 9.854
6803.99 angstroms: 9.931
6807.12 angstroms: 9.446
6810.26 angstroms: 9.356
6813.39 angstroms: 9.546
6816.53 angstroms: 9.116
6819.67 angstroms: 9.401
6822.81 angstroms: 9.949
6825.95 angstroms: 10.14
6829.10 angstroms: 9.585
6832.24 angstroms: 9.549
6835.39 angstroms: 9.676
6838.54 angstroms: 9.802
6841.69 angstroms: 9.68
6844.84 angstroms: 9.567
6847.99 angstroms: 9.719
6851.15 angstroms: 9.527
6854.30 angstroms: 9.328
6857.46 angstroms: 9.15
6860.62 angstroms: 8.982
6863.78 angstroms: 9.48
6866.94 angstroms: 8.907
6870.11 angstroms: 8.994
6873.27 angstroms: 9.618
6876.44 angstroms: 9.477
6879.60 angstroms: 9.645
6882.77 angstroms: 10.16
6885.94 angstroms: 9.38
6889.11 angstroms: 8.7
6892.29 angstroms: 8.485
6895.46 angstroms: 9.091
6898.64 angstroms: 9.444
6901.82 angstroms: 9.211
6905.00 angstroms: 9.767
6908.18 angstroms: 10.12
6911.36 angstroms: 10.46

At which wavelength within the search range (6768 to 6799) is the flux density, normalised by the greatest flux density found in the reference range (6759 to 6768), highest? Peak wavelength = 6769.61 angstroms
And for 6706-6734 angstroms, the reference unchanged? 6707.54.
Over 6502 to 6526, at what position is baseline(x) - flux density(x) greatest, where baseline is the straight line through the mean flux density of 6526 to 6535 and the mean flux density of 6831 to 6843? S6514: 6515.74 angstroms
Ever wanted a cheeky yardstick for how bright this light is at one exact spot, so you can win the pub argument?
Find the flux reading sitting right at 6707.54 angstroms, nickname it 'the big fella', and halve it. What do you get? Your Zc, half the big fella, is 5.23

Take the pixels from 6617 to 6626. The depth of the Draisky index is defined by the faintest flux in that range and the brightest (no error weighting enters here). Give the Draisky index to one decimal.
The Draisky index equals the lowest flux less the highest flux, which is -0.7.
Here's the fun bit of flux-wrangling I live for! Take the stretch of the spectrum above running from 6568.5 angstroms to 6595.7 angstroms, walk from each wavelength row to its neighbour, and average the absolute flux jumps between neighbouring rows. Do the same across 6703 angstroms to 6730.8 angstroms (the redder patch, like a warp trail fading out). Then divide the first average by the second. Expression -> 1.3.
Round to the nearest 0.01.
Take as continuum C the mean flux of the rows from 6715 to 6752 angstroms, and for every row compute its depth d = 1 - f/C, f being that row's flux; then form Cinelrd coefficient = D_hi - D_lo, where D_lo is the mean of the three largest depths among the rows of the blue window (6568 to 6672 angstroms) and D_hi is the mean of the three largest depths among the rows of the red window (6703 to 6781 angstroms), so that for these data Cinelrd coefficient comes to -0.10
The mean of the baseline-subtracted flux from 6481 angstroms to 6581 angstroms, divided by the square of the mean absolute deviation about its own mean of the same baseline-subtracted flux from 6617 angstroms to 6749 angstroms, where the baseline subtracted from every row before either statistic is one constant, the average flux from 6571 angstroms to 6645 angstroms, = 0.3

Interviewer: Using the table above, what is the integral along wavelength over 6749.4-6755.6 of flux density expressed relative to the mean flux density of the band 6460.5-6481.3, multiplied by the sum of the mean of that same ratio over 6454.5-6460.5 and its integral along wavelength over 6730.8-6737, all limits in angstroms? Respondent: 48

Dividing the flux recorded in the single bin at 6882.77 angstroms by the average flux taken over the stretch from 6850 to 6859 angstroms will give 1.09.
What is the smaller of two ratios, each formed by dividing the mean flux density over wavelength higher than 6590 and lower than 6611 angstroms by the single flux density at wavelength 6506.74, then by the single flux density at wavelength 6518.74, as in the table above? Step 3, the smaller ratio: 1.06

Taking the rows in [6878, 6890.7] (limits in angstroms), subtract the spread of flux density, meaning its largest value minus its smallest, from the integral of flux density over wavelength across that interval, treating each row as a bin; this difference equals 119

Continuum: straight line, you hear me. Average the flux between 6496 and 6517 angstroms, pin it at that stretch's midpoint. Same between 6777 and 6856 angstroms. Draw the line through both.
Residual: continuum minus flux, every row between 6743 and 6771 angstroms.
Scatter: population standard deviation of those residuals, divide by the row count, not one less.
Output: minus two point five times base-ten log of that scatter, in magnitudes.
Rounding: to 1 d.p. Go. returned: 1.4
